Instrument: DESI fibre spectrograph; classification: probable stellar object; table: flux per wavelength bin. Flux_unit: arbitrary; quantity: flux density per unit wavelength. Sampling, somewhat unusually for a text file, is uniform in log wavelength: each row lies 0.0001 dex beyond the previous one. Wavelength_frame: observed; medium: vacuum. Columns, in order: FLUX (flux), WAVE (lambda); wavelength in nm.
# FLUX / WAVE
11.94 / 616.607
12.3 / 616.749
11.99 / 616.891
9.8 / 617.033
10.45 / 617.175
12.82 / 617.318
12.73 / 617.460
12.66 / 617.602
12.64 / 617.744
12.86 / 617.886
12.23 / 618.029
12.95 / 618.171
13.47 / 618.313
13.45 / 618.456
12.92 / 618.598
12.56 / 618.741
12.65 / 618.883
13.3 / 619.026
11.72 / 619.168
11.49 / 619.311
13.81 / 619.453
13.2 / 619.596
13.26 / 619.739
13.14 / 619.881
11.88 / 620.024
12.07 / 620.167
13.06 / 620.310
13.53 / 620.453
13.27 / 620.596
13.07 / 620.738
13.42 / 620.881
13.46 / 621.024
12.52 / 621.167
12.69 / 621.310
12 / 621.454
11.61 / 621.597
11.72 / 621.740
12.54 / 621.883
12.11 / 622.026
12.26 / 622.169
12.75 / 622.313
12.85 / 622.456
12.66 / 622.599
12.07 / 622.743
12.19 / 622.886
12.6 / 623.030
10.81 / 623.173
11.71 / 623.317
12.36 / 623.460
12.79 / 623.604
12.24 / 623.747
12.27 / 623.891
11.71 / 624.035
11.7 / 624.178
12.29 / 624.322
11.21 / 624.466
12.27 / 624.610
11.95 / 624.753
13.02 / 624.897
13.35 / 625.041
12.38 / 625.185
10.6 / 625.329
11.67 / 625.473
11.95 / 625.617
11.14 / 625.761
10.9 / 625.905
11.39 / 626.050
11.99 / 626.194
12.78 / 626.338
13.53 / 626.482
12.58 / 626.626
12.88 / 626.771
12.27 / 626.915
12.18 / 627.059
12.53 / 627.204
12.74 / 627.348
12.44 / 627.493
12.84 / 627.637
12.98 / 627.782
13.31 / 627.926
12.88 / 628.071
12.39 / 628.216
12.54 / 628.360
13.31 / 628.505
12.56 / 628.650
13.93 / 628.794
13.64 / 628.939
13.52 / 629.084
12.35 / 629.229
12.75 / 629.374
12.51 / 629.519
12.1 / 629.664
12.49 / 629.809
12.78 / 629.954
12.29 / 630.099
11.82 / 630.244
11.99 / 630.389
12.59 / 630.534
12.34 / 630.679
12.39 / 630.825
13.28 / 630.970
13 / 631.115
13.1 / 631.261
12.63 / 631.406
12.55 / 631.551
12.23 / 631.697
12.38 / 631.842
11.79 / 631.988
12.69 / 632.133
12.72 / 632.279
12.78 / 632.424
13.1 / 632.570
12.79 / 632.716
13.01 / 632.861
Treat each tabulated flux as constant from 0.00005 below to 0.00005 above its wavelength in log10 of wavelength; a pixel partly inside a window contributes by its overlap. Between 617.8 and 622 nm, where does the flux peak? 619.453 nm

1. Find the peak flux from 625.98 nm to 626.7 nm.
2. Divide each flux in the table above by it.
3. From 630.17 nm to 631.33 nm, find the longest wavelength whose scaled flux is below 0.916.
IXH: 630.825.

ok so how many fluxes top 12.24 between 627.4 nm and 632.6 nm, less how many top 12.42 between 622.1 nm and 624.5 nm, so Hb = 26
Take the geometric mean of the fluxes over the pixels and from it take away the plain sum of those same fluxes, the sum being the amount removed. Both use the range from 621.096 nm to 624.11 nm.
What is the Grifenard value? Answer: -244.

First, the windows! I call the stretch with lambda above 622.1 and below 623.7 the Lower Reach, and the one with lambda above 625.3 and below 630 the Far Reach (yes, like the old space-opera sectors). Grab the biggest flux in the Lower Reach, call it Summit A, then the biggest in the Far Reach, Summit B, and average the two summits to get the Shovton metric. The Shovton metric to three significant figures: 13.4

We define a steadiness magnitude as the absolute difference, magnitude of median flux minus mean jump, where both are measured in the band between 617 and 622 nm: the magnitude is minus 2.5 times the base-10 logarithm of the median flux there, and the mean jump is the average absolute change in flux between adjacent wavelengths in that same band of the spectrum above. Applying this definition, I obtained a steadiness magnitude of 3.313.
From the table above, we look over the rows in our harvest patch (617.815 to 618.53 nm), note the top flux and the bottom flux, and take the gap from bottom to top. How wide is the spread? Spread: 1.24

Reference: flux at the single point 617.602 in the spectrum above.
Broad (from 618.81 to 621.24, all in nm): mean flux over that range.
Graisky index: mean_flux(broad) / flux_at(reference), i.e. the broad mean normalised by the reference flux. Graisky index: 1.02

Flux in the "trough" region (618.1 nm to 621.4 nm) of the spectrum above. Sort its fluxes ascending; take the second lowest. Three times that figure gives 35.16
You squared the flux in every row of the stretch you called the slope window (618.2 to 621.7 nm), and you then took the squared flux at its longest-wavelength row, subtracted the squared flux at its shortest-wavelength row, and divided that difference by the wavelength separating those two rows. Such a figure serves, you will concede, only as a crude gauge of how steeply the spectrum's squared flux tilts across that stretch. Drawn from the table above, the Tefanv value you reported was -14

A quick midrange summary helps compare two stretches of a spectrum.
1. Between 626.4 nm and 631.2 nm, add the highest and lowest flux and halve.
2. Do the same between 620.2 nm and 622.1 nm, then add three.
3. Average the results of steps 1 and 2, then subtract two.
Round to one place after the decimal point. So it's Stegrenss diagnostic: 12.2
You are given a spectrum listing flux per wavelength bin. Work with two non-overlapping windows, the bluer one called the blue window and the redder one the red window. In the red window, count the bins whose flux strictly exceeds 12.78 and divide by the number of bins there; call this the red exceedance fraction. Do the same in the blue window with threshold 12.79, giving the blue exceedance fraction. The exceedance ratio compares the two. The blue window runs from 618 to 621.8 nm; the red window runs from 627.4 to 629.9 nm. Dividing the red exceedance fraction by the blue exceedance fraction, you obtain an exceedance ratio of 0.8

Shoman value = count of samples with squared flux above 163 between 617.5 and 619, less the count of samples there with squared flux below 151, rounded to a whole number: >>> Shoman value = 4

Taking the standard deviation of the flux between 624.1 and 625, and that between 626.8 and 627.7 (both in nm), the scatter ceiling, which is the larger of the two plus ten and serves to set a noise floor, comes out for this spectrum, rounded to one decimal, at 10.6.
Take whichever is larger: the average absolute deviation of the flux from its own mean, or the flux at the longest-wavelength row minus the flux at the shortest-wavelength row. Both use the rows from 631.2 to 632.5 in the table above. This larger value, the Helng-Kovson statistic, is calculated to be 0.27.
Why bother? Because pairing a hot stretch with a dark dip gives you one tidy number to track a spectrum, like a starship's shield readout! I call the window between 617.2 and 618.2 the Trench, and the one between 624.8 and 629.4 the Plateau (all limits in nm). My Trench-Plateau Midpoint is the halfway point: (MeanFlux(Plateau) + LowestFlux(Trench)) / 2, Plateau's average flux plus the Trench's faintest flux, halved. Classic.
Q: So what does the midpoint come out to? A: 12.4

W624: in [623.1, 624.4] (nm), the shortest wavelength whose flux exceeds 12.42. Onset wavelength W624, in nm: 623.604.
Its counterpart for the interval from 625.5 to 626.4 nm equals 626.338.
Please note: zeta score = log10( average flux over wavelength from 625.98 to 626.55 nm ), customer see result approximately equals 1.09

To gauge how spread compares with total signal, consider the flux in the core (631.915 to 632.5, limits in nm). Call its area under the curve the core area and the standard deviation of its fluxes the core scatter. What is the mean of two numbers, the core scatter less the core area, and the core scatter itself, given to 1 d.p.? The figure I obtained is -3.2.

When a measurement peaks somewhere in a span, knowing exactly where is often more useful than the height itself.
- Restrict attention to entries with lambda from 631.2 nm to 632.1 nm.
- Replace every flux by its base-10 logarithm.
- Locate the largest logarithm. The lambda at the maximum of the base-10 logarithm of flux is 631.261 nm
